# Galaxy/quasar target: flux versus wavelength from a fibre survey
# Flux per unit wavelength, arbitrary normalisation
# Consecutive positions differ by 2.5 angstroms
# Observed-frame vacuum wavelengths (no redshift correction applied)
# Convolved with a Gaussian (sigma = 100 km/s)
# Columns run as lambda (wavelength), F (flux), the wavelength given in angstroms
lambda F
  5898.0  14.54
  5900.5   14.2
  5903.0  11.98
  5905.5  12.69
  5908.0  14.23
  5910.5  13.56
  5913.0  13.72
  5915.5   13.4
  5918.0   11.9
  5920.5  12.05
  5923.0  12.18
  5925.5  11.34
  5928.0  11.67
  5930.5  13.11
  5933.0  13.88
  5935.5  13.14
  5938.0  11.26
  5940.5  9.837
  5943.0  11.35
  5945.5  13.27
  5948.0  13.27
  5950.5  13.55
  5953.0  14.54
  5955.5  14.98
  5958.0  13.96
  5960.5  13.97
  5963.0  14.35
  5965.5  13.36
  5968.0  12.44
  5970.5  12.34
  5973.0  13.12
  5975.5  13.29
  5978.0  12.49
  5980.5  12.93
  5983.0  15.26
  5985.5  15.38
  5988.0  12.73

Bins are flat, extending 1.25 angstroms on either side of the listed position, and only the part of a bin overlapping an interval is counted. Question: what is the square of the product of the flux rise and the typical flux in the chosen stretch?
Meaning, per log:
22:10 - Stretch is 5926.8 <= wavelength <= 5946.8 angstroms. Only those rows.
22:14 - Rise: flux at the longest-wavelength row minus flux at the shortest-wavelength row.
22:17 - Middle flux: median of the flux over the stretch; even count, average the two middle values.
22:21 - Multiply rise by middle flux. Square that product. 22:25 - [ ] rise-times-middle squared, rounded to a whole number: 393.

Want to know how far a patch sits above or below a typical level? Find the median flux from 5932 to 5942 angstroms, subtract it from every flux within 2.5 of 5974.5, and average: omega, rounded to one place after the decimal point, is 1.0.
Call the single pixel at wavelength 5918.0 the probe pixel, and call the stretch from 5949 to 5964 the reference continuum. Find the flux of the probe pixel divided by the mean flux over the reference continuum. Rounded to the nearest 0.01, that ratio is 0.84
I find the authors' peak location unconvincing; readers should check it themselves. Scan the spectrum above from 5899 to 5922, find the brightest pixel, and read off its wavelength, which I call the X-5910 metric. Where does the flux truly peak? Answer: 5908.0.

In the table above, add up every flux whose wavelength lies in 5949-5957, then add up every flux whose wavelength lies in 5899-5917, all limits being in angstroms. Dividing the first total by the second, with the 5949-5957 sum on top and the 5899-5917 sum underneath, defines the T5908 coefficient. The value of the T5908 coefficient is 0.46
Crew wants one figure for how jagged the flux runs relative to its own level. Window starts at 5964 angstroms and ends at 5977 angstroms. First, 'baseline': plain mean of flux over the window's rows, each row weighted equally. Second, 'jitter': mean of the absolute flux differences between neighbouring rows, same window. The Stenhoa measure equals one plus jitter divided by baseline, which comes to 1.04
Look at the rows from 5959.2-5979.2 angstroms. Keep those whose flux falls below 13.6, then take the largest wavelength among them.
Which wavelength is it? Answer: 5978.0 angstroms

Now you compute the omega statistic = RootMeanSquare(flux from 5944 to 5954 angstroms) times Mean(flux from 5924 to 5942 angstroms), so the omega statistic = 164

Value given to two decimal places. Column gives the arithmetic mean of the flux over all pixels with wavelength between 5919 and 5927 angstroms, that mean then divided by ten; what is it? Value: 1.19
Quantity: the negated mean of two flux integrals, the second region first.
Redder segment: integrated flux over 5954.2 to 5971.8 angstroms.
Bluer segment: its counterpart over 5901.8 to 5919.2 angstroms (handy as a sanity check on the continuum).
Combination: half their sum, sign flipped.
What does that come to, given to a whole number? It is -234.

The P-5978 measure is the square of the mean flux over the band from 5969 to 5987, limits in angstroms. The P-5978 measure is 183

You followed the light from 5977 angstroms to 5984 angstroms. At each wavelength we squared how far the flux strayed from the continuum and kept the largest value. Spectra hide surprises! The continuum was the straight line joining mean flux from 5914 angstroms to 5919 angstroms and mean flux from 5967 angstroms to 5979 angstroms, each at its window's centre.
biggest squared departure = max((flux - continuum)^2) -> 6.3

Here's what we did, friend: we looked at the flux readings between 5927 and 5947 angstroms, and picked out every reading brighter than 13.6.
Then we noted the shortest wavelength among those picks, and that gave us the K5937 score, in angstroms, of 5933.0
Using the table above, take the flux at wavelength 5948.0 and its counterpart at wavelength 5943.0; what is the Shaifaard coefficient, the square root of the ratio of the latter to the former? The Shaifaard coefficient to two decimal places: 0.92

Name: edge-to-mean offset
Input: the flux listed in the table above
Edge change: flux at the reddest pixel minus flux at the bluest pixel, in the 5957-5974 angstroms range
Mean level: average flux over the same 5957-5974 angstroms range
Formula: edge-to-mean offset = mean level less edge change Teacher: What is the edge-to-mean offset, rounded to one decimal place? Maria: 14.2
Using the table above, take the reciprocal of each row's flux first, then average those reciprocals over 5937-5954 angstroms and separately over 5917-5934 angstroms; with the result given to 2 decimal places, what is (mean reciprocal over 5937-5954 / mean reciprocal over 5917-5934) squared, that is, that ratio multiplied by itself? 1.00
